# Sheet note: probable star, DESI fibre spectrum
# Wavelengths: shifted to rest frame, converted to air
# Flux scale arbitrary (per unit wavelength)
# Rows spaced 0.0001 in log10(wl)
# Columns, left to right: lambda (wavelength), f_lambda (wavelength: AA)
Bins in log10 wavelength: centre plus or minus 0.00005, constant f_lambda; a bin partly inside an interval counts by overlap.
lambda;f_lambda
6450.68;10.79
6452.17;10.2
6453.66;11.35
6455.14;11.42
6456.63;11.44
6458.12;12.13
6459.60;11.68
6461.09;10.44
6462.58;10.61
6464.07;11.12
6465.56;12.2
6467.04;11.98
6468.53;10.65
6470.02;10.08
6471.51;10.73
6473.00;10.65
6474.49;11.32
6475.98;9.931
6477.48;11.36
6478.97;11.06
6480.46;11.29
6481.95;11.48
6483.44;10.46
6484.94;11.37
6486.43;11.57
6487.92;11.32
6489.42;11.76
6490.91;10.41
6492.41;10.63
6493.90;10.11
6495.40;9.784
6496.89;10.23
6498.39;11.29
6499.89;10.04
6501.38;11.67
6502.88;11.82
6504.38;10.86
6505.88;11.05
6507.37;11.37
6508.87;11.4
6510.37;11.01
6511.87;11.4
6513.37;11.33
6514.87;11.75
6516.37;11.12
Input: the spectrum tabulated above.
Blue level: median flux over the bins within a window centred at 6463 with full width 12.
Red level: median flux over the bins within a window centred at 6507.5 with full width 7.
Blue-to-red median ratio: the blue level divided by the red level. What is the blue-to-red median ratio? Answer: 1.03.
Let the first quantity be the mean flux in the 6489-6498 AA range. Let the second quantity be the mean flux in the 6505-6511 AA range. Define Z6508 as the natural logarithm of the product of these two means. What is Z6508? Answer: 4.77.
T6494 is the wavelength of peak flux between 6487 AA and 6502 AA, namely 6489.42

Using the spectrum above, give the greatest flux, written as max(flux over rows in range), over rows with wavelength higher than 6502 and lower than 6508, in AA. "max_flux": 11.82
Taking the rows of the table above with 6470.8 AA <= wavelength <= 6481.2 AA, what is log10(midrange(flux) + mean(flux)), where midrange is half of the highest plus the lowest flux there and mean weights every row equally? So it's 1.33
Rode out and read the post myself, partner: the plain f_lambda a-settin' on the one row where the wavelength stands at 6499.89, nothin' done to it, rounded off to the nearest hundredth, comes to 10.04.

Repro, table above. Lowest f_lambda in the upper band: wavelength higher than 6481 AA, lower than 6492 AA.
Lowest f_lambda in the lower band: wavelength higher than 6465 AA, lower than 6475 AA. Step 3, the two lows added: 20.5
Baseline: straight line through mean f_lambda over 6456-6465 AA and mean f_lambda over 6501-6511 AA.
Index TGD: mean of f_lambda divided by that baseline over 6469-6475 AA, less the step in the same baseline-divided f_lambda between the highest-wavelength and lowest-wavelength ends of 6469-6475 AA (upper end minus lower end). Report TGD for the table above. 0.84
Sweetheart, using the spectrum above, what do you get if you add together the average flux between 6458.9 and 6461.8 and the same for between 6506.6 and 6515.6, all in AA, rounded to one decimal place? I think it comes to 22.4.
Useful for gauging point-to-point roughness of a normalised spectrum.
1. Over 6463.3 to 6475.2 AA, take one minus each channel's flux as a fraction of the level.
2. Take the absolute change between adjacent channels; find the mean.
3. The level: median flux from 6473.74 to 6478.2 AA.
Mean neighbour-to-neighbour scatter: 0.058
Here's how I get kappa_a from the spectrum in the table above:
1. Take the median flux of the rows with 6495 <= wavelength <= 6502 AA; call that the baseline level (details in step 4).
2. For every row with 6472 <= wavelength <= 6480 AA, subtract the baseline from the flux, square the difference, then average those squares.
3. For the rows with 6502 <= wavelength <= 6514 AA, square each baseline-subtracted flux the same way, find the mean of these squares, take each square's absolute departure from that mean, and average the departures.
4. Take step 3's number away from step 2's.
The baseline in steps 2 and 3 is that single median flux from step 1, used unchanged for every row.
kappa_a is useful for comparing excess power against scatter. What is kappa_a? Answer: 0.2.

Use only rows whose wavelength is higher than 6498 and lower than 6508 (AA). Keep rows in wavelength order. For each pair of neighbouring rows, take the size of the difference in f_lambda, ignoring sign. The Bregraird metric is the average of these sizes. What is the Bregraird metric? 0.75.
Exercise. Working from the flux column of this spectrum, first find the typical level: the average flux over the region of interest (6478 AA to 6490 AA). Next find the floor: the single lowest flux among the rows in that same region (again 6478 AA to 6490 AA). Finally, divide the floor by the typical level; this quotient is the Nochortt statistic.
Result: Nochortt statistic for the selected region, 0.927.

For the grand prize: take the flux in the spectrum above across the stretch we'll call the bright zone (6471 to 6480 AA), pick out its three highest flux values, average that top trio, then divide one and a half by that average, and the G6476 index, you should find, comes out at 0.133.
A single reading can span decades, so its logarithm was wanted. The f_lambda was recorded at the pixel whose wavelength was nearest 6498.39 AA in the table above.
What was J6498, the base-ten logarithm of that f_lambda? 1.05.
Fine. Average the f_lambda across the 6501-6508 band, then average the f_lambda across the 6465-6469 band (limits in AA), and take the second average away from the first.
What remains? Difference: -0.3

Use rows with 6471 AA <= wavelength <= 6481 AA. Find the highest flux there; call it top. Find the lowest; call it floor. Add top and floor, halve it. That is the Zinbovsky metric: 10.65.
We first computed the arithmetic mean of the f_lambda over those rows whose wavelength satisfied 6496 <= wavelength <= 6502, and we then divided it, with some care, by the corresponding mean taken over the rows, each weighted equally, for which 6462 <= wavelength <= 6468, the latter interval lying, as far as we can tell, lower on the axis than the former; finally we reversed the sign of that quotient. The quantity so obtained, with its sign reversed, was -0.94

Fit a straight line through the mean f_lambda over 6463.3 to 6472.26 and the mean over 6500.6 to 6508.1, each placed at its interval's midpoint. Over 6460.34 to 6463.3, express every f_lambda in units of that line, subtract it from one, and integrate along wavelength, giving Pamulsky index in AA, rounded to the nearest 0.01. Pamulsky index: 0.15 AA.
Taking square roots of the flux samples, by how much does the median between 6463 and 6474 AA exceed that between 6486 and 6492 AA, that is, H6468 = -0.107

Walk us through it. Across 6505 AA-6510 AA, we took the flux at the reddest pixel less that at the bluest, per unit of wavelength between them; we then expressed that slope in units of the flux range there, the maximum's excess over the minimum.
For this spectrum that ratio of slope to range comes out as 0.33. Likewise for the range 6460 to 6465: 0.34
